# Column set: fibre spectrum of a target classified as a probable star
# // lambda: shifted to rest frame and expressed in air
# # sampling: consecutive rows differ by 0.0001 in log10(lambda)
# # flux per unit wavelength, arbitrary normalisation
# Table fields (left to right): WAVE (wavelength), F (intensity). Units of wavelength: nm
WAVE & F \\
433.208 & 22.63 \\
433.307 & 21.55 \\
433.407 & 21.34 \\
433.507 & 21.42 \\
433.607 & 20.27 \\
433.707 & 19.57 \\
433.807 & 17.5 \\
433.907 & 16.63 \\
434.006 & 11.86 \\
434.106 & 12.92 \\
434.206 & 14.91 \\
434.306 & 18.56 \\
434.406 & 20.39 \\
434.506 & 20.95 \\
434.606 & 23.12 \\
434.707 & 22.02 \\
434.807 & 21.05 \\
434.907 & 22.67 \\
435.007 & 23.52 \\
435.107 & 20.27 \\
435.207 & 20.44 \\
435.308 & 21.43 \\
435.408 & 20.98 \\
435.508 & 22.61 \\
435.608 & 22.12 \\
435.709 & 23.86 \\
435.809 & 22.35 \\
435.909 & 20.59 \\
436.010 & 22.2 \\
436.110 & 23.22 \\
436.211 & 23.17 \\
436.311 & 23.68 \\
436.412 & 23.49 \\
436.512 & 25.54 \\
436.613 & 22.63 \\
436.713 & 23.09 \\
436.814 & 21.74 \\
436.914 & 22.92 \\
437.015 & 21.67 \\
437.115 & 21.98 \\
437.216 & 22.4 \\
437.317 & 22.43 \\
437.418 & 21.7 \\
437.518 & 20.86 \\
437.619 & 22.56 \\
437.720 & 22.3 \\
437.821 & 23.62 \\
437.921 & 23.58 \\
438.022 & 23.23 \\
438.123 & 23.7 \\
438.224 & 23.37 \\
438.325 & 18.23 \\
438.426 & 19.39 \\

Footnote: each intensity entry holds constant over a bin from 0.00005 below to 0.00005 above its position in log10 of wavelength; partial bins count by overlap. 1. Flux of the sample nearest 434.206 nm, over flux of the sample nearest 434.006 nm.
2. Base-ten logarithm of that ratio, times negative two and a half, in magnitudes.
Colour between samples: -0.25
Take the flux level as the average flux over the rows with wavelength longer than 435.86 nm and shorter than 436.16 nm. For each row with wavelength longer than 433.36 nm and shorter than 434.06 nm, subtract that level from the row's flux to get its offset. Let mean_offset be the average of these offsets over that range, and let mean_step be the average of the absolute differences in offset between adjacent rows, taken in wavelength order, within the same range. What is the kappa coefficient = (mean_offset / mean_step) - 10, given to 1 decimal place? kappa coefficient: -12.3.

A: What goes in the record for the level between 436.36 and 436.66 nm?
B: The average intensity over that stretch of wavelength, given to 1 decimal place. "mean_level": 23.9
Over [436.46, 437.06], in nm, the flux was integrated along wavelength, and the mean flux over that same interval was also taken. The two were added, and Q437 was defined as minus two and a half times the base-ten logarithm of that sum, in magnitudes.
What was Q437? -3.91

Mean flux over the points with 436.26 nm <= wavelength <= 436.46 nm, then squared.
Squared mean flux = 556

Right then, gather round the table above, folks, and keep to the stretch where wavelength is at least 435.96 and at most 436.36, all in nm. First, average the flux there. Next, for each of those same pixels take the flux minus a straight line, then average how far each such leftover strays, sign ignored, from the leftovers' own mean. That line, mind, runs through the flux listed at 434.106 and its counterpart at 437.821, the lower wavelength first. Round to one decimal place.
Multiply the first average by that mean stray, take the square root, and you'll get 2.3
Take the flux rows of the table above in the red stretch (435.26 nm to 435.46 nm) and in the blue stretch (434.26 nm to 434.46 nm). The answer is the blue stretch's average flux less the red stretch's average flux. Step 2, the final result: -1.7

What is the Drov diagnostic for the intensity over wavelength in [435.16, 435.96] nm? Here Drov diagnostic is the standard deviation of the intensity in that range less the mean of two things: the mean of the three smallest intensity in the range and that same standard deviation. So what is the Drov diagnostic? -9.8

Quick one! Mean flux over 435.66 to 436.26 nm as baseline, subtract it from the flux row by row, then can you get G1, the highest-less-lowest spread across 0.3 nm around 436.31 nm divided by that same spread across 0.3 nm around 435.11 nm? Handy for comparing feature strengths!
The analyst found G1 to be 0.2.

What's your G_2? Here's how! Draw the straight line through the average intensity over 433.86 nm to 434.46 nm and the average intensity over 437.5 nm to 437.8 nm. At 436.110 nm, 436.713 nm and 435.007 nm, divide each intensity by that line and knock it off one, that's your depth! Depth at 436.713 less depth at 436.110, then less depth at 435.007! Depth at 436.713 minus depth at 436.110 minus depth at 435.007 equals 0.42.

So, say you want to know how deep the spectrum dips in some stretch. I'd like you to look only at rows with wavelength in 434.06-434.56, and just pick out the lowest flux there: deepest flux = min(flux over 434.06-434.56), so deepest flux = 12.92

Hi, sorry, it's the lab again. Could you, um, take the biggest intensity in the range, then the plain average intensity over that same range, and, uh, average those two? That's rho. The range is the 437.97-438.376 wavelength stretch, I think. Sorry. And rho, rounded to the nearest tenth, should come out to 22.9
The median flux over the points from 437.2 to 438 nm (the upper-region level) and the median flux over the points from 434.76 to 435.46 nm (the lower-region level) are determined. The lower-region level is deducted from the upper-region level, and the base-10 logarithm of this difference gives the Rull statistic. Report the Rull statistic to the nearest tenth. 0.1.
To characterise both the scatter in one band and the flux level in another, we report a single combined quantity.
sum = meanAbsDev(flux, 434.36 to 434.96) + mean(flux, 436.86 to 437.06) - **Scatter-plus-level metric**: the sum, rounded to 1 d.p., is 23.2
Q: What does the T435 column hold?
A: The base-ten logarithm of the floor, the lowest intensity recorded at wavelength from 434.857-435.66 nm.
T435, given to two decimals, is 1.31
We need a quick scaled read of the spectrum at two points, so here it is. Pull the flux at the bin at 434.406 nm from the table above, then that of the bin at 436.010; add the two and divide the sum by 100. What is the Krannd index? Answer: 0.426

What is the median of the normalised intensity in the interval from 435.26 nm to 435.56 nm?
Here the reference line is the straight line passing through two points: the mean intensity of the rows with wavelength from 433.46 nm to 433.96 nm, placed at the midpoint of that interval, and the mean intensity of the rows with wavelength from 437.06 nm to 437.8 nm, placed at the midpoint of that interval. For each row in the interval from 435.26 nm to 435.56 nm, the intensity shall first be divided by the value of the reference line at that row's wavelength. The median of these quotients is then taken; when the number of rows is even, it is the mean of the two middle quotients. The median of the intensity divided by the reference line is 1.05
